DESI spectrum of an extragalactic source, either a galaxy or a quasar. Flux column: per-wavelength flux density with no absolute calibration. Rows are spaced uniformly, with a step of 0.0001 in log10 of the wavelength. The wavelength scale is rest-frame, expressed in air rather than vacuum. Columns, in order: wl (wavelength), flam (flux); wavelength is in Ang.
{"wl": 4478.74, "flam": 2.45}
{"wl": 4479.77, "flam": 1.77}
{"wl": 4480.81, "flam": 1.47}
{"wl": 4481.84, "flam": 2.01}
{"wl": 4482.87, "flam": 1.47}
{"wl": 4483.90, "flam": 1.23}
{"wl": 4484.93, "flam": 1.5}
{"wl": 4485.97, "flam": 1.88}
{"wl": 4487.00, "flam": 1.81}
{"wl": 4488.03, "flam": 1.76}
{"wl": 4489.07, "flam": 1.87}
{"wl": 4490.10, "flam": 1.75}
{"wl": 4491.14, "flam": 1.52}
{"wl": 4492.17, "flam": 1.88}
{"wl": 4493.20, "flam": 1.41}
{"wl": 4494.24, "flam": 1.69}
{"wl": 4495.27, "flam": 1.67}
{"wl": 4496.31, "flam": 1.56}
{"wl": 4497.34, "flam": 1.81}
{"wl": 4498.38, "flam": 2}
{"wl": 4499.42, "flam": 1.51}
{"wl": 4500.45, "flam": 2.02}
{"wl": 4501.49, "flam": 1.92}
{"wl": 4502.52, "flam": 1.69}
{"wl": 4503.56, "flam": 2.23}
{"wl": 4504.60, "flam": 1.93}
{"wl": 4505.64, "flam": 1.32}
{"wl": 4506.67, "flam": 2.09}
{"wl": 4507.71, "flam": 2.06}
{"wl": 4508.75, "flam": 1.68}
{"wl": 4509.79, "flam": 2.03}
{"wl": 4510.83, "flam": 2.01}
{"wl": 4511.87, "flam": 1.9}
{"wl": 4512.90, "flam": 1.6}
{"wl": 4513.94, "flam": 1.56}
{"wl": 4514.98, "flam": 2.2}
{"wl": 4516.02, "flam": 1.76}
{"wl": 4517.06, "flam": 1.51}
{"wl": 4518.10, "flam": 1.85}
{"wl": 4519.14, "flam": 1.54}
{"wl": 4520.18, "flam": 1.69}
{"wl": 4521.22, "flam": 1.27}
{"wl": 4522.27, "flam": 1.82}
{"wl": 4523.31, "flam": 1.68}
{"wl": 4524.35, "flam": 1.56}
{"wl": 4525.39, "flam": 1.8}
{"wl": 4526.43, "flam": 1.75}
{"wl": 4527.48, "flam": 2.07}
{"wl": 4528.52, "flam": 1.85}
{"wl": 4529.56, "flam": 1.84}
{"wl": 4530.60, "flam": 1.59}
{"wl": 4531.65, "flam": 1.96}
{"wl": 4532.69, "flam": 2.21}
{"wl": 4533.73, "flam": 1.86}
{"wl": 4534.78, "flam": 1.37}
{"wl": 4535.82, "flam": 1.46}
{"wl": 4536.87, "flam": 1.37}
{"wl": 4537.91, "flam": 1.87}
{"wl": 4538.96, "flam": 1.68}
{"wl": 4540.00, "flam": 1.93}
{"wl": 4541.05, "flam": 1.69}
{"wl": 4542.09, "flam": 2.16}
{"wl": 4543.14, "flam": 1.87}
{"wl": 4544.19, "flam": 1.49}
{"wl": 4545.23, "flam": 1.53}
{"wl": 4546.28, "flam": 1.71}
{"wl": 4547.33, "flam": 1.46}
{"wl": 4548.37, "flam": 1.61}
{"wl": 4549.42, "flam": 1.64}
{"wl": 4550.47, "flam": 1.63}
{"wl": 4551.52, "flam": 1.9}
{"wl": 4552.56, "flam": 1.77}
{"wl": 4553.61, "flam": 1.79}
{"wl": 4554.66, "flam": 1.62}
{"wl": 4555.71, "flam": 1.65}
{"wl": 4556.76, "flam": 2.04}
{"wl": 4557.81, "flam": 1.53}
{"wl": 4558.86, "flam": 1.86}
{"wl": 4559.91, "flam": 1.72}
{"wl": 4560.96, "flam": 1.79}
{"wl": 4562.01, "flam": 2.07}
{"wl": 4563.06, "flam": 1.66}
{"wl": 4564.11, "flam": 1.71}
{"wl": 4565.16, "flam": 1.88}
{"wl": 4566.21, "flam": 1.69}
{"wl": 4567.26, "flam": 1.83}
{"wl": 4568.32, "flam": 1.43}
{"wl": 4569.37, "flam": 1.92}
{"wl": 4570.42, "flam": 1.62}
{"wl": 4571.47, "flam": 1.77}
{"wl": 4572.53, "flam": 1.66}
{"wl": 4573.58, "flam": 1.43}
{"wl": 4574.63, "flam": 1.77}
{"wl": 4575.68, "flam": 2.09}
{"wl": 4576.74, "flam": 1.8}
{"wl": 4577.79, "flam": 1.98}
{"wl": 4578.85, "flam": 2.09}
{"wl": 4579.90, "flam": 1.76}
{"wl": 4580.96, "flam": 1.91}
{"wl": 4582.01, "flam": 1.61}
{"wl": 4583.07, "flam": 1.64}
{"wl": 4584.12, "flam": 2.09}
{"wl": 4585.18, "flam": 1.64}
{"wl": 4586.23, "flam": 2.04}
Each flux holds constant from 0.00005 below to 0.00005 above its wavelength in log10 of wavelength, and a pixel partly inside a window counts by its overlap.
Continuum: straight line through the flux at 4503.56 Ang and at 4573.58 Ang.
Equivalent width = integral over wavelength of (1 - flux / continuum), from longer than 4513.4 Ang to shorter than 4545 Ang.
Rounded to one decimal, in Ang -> 3.1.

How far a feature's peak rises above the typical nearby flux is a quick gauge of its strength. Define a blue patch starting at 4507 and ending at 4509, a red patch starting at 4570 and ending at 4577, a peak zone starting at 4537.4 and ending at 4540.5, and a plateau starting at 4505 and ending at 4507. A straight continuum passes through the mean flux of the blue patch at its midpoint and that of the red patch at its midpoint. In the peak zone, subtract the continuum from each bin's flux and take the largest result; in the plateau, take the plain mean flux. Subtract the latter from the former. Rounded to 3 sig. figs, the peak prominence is -1.58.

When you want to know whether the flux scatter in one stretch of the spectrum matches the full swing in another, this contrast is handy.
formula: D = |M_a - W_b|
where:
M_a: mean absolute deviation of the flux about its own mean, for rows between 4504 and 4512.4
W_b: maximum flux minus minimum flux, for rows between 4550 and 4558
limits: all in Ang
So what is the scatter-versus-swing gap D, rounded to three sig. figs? 0.321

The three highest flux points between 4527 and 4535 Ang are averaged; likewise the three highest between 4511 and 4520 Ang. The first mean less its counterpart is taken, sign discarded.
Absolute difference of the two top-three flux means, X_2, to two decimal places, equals 0.10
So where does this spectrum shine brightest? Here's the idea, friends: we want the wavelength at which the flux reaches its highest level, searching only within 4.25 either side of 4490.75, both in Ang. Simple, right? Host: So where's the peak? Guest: 4492.17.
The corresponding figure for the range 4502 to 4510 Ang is 4503.56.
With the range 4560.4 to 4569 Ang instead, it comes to 4562.01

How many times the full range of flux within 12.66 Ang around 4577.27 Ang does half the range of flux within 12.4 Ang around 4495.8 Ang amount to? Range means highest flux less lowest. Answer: 0.46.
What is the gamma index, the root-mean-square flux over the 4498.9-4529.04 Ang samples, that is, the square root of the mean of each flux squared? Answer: 1.81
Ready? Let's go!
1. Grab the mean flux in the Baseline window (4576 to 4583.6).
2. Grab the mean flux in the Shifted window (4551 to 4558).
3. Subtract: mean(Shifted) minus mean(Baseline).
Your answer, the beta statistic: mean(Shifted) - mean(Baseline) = -0.07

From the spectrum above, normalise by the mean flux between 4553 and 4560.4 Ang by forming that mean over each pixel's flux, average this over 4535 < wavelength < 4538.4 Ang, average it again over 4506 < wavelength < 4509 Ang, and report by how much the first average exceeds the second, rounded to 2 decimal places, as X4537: 0.23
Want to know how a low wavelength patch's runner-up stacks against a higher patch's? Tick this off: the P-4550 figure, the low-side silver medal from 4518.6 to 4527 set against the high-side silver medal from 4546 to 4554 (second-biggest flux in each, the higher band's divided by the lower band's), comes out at 0.99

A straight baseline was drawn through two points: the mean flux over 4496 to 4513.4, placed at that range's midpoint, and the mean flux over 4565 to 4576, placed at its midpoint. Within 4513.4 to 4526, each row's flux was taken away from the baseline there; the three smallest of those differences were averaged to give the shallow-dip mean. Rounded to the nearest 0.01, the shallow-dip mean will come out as -0.13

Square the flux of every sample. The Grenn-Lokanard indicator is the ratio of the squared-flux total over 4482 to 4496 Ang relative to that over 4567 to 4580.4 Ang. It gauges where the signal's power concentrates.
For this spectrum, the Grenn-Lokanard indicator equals 0.86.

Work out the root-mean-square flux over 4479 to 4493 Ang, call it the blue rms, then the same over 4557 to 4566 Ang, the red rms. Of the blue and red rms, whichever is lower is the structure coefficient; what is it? 1.70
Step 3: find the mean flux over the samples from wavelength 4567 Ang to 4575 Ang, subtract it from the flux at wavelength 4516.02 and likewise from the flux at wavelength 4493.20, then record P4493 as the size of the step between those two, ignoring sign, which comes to 0.35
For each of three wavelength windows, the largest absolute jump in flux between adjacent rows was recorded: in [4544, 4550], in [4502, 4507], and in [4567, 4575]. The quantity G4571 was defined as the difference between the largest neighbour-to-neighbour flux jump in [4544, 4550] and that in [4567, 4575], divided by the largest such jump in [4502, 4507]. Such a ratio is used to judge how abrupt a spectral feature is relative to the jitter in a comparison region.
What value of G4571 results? -0.3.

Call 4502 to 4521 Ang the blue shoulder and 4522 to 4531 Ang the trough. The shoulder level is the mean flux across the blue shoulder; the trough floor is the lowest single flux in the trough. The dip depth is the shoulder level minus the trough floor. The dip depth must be 0.25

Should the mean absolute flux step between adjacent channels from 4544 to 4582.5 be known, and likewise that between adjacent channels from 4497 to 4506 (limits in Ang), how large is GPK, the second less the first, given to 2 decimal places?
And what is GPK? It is 0.16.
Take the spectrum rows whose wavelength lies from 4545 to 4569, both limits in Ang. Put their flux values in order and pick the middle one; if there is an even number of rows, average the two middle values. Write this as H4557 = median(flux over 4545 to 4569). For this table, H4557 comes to 1.71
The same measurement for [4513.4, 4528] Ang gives 1.72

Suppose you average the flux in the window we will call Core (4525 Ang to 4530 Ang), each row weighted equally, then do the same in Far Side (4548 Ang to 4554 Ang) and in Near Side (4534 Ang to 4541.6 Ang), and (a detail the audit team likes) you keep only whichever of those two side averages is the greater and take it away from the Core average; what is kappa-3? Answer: 0.14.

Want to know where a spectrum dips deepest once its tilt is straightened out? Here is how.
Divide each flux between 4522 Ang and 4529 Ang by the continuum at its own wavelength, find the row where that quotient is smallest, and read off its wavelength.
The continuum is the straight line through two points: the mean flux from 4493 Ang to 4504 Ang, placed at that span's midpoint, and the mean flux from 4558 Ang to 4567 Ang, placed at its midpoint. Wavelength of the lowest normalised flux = 4524.35 Ang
